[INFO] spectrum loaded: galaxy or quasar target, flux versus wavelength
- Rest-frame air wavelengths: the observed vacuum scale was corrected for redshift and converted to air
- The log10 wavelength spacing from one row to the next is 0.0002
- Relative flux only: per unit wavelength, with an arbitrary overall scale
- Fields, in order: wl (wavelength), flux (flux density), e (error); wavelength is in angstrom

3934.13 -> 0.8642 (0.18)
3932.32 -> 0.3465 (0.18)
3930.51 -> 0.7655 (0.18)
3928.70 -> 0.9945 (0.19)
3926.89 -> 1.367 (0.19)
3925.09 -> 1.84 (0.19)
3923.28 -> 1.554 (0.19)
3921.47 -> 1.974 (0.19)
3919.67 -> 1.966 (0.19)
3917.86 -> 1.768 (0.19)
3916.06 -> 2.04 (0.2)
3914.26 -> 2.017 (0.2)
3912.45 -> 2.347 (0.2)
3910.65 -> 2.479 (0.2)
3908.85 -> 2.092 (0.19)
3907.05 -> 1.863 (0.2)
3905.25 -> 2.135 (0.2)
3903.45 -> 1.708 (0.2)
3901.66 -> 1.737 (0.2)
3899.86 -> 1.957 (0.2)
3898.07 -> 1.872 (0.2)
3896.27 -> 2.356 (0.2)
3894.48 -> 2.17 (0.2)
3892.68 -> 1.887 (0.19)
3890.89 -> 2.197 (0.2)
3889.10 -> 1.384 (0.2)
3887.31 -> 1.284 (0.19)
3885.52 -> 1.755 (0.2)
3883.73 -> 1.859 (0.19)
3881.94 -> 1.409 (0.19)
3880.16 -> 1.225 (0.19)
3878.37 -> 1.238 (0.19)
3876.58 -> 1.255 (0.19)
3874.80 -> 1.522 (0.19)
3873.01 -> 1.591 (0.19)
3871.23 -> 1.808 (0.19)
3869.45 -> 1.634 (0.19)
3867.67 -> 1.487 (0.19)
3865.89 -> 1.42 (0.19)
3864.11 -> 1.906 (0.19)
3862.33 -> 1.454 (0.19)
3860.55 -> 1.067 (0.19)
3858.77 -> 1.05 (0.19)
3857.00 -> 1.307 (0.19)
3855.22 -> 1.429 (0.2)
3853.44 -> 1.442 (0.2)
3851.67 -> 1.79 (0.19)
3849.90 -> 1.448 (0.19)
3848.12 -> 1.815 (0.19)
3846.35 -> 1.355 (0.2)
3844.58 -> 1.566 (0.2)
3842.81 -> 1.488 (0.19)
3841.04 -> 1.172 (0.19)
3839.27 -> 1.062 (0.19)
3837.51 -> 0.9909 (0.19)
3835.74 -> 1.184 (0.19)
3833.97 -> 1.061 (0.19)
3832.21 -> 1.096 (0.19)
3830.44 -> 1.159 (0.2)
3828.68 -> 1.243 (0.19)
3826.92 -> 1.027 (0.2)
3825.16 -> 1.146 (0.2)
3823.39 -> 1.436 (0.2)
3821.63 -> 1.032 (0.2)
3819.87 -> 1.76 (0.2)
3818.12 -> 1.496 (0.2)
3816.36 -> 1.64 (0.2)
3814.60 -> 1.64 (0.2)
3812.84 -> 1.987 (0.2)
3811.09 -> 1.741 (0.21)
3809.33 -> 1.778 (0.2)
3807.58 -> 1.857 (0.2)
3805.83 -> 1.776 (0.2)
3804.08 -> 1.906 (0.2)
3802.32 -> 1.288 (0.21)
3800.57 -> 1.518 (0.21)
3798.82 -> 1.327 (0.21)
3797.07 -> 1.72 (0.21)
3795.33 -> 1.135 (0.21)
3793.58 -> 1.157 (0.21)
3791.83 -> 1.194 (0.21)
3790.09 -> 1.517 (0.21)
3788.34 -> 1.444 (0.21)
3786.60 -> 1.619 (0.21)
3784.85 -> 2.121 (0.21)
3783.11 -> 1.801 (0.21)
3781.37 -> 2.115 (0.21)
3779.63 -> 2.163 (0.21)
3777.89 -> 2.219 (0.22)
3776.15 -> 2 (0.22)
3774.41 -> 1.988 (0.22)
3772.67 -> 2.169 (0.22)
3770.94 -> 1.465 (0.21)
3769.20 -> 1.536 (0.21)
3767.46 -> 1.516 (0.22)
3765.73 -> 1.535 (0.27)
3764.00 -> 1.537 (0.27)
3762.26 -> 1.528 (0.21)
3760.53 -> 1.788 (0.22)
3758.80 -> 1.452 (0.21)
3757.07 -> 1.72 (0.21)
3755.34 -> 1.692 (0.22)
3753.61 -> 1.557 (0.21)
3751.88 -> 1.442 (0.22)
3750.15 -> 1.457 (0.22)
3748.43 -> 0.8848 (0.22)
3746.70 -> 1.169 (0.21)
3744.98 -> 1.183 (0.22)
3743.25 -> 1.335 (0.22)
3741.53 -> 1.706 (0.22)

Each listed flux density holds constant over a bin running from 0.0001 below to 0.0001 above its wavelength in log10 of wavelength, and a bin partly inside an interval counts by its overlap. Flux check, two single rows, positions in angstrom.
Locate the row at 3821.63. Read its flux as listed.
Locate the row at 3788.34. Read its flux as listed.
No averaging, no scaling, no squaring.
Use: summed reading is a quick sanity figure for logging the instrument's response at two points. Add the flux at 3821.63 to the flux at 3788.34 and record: 2.5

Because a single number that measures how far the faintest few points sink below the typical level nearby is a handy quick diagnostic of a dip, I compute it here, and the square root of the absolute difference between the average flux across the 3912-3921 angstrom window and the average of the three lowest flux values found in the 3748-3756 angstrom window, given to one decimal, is 0.9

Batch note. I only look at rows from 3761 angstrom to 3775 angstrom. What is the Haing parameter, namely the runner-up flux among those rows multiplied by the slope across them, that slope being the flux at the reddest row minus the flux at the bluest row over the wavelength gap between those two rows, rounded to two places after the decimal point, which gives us 0.08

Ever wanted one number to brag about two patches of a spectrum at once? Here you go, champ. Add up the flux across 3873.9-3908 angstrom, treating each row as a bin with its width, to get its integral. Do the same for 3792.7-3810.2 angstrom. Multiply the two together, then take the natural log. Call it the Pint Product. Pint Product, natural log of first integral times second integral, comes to 7.4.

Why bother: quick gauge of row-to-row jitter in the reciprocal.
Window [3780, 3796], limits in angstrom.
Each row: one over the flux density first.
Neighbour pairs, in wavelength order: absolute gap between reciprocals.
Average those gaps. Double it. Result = 0.161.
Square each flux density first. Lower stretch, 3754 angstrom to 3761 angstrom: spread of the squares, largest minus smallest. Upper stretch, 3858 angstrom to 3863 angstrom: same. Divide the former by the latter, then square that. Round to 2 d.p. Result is 1.16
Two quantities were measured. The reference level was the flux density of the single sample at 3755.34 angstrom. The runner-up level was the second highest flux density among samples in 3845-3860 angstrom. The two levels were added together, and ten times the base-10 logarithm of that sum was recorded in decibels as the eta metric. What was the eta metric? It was 5.4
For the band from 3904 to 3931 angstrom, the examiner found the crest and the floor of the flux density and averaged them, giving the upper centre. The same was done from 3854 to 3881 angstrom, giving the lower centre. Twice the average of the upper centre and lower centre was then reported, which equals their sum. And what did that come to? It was 3.1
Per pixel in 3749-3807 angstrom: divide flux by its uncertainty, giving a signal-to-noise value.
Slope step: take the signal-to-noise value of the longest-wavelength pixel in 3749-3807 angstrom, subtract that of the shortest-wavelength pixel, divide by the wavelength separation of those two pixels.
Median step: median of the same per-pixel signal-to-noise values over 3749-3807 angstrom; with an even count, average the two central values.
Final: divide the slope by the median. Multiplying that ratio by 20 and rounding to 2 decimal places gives 0.11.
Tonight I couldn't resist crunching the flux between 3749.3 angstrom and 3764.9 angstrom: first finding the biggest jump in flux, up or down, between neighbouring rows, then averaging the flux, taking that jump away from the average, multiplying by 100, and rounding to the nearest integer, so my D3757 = 124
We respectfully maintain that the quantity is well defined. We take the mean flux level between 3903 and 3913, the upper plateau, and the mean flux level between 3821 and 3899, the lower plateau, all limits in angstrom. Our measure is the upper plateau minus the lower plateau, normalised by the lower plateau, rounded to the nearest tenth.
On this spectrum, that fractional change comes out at 0.4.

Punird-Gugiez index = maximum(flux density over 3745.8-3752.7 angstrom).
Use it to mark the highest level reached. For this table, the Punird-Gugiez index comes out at 1.457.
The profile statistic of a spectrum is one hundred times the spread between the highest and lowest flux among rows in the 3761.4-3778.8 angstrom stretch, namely 75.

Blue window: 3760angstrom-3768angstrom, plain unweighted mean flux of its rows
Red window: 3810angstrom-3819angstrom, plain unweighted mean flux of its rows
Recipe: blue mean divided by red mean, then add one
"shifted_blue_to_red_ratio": 1.93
